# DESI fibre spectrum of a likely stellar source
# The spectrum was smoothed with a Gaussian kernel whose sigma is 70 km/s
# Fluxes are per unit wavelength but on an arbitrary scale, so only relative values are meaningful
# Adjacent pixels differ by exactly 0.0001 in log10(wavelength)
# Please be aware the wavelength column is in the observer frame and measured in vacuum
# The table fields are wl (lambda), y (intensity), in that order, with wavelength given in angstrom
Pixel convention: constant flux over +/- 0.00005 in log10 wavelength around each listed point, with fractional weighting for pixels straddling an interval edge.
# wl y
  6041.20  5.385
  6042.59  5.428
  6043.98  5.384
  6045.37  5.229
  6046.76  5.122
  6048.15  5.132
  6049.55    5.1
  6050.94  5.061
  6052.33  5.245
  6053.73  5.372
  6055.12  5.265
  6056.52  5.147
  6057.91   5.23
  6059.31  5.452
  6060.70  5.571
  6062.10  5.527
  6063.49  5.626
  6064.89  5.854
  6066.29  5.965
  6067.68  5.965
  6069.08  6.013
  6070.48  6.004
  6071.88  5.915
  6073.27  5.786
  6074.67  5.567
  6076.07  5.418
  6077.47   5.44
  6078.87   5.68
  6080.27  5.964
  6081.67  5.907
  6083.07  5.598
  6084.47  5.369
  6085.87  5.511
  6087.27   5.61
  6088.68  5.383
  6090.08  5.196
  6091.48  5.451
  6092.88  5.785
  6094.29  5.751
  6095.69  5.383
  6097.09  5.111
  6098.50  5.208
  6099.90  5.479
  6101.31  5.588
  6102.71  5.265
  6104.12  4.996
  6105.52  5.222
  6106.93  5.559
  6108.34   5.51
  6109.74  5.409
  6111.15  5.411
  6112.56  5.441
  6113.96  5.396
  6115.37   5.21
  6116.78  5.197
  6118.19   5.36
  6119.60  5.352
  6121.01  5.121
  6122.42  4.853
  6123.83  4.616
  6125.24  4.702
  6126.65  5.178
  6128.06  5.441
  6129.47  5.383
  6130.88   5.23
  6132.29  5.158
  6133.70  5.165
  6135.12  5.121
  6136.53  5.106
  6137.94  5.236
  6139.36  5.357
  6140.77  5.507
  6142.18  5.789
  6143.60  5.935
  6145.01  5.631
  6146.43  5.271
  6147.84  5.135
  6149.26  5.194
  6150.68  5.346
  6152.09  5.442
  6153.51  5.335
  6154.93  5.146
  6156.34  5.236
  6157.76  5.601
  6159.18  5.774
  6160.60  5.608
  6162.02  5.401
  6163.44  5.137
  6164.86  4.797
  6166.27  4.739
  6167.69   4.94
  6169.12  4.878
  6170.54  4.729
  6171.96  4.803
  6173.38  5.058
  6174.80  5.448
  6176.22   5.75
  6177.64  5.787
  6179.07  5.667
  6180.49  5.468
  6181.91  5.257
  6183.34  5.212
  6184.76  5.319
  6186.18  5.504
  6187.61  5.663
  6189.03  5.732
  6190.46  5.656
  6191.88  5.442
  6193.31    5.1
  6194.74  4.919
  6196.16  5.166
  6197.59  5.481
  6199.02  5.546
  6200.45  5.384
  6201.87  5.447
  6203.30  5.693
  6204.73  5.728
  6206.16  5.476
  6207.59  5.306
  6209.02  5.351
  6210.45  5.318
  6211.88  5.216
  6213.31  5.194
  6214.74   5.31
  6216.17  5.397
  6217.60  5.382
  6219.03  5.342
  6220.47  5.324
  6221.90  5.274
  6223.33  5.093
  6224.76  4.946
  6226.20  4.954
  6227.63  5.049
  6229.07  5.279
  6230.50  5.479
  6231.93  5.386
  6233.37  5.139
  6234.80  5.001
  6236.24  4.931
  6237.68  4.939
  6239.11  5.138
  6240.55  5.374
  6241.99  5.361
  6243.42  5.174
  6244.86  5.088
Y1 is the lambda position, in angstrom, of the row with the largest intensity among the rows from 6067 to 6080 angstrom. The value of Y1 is 6069.08 angstrom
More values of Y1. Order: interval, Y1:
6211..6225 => 6216.17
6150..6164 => 6159.18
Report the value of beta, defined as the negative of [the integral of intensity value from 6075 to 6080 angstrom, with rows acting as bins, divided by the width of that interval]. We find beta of -5.55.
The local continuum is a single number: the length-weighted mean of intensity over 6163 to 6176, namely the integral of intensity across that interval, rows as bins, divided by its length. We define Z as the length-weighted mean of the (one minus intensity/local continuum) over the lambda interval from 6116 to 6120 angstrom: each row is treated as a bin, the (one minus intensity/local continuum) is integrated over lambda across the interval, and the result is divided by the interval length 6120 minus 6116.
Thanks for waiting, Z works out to -0.06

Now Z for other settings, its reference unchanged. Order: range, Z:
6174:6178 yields -0.13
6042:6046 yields -0.07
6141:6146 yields -0.15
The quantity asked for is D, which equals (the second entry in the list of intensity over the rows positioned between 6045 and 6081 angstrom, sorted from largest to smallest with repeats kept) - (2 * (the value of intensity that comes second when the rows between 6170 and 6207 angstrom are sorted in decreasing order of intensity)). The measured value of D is -5.50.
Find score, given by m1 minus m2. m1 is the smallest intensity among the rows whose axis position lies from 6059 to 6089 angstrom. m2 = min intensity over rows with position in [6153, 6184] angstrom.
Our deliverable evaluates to 0.6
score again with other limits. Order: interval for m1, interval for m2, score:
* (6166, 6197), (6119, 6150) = 0.1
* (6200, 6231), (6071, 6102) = -0.2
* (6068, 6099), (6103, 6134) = 0.5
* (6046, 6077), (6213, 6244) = 0.1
